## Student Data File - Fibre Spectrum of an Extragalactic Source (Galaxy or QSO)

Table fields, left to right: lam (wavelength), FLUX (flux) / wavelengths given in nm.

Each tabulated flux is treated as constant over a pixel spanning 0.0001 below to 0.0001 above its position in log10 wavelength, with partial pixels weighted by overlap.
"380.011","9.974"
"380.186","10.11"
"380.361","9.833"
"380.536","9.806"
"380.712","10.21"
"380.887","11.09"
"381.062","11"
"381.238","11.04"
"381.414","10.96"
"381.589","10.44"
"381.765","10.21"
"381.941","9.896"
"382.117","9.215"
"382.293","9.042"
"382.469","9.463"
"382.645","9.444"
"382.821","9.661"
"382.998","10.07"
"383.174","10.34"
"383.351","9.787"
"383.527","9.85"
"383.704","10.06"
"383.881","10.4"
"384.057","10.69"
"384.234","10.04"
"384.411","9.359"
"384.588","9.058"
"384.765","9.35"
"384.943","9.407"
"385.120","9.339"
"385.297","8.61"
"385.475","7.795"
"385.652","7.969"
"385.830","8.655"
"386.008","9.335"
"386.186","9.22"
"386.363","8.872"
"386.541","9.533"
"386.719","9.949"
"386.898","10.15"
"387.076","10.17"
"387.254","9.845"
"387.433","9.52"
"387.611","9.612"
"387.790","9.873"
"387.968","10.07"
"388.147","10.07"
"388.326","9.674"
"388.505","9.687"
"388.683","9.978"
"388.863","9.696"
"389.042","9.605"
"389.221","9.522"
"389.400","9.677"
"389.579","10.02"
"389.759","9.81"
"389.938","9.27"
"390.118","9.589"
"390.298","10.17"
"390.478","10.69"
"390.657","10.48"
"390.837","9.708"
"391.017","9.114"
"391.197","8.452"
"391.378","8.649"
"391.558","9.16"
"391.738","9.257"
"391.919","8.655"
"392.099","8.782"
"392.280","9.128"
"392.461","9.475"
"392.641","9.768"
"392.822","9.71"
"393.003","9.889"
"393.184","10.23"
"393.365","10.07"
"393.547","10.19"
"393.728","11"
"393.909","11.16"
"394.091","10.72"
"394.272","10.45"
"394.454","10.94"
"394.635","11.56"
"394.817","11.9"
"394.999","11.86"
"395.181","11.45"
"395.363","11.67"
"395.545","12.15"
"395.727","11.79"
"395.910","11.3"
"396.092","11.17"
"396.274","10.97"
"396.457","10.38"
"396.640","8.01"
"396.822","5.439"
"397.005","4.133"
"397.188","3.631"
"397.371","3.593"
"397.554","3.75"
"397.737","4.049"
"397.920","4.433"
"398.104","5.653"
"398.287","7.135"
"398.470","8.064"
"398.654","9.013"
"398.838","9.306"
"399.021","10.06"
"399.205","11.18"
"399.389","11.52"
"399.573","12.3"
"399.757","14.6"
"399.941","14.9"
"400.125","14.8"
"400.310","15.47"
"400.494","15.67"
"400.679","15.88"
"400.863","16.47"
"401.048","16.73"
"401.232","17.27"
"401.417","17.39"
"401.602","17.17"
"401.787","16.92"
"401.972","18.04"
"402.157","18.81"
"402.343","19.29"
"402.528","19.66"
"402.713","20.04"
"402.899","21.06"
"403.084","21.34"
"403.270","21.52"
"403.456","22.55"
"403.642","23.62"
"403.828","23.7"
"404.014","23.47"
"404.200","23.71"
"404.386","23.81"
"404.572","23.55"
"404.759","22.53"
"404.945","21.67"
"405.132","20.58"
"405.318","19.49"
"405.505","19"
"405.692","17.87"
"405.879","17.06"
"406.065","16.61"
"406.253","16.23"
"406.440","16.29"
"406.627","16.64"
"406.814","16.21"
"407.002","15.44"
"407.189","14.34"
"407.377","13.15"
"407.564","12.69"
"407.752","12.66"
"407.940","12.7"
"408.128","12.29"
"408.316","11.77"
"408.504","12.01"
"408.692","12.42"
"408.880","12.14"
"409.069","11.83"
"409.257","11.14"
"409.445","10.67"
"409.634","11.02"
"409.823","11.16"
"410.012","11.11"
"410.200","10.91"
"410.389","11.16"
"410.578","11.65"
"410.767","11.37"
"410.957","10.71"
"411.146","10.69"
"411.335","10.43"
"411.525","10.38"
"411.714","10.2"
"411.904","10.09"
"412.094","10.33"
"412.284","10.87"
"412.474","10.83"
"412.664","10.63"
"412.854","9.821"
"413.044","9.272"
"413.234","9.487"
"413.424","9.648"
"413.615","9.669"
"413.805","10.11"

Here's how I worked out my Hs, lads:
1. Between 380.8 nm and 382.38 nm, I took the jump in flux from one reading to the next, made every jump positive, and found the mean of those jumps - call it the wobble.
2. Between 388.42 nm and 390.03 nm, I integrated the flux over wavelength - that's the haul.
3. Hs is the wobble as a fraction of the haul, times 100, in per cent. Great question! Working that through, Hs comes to 1.70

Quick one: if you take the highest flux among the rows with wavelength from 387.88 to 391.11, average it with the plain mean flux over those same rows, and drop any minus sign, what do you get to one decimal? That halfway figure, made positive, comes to 10.3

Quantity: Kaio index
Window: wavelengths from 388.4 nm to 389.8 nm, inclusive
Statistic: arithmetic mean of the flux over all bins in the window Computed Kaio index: 9.7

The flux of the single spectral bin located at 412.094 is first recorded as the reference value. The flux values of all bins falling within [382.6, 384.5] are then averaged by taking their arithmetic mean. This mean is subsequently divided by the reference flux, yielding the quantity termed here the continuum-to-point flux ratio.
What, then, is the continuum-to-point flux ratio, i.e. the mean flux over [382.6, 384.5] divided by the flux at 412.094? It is 0.97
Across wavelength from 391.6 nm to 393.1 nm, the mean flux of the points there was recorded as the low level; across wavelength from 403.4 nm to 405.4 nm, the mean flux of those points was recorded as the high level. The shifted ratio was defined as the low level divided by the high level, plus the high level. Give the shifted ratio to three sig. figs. 23.0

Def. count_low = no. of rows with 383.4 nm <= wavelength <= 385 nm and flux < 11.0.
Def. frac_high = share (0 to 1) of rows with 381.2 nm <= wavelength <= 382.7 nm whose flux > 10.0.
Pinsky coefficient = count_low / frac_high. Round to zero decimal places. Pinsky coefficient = 20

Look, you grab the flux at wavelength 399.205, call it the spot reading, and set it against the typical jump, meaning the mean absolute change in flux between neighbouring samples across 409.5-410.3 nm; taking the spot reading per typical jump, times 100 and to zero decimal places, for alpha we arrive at 8600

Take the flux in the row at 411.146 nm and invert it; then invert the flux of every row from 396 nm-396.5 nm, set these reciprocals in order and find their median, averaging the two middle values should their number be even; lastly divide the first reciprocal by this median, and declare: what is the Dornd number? 1.03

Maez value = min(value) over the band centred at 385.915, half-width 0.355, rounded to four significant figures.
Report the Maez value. 7.969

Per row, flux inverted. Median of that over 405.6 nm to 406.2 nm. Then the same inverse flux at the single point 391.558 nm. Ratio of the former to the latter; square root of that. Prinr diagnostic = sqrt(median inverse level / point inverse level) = 0.73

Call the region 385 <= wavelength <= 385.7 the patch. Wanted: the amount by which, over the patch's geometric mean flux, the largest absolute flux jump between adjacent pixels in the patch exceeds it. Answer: -8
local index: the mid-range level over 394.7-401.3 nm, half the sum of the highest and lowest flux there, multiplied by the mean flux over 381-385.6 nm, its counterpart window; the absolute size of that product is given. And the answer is 102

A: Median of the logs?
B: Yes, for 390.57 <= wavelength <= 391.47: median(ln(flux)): 2.2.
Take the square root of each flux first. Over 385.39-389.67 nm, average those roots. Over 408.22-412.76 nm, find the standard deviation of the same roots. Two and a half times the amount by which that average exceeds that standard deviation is 7.5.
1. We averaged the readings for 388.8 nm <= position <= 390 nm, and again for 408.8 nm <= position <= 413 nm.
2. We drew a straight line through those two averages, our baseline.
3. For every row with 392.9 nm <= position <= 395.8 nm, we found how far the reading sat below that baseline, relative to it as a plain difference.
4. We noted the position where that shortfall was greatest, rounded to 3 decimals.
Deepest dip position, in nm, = 393.003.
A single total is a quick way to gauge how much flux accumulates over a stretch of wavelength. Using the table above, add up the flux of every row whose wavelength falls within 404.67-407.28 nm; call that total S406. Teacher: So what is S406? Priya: 250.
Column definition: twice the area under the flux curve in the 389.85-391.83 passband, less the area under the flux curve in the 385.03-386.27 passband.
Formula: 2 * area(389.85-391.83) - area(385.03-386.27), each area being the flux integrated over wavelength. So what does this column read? 27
